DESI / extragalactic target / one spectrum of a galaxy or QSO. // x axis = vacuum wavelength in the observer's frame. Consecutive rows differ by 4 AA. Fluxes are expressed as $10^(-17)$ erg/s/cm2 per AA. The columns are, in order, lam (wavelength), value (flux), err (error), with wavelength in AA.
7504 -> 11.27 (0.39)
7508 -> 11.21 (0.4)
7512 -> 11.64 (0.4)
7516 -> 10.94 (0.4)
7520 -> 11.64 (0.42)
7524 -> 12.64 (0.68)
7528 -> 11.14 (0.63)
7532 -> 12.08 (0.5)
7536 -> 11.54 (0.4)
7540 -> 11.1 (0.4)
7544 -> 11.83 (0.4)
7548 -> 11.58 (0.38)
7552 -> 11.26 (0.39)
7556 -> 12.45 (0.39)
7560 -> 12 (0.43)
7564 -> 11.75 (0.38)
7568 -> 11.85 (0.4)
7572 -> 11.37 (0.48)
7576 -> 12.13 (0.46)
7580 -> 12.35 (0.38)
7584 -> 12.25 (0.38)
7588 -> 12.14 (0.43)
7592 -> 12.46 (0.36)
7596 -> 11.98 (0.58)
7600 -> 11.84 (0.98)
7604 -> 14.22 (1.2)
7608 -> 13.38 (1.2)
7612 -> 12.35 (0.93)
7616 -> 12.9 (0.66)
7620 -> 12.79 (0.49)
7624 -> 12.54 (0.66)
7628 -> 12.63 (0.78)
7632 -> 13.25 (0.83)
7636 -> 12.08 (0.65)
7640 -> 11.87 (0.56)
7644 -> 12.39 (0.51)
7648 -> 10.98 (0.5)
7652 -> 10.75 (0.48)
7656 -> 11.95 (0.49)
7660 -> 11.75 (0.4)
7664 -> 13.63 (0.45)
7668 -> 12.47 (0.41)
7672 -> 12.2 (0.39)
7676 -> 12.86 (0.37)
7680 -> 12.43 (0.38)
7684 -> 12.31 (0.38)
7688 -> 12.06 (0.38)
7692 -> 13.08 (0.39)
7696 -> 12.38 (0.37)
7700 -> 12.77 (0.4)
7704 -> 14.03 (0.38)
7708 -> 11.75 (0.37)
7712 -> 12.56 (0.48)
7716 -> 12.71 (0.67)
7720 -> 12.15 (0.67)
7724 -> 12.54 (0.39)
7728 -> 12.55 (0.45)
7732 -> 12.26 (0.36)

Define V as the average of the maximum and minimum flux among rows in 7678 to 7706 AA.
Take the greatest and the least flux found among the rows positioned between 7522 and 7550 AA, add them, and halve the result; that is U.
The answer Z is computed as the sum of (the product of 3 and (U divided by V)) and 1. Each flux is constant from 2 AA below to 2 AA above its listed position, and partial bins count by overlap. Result 3.7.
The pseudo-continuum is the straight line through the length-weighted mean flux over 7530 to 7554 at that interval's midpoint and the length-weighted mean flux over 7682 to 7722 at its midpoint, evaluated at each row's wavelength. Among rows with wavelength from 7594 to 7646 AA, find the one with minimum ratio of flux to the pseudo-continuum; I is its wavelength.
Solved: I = 7640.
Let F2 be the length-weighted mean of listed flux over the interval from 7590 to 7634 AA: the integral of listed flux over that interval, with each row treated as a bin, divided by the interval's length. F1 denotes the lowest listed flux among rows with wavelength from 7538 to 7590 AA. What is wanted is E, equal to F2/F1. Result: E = 1.15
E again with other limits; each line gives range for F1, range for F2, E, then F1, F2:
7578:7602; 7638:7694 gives 1.03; 11.84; 12.2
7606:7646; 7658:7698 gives 1.05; 11.87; 12.5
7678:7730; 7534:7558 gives 0.99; 11.75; 11.6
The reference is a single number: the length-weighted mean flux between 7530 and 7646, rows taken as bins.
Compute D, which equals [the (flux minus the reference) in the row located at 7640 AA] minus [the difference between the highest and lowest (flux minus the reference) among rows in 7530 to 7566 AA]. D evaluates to -1.7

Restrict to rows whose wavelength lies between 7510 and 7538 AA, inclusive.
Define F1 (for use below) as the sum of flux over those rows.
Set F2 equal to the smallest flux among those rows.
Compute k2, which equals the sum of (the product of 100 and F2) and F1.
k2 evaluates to 1176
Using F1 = 82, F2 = 10.94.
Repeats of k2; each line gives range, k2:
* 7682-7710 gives 1263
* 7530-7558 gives 1192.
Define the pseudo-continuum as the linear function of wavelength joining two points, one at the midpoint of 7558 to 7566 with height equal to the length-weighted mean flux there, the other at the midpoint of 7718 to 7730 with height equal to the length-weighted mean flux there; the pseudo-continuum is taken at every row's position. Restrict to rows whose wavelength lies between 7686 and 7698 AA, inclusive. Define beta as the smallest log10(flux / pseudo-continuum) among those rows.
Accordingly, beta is -0.008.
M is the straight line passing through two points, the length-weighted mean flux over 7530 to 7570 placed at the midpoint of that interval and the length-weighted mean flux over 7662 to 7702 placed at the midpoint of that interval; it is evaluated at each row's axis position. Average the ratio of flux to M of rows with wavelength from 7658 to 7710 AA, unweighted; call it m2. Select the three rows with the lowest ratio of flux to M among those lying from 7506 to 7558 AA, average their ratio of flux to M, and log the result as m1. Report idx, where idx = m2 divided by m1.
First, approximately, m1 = 0.953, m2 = 1.00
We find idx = 1.047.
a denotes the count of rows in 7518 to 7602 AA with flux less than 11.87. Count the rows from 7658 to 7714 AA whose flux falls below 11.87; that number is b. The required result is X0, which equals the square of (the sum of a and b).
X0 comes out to 169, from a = 11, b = 2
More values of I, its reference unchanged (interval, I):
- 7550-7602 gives 7572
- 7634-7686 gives 7652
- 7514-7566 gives 7516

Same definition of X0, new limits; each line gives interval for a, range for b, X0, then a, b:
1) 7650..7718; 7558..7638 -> 49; 3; 4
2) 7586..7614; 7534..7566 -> 49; 1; 6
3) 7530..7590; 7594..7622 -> 81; 8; 1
